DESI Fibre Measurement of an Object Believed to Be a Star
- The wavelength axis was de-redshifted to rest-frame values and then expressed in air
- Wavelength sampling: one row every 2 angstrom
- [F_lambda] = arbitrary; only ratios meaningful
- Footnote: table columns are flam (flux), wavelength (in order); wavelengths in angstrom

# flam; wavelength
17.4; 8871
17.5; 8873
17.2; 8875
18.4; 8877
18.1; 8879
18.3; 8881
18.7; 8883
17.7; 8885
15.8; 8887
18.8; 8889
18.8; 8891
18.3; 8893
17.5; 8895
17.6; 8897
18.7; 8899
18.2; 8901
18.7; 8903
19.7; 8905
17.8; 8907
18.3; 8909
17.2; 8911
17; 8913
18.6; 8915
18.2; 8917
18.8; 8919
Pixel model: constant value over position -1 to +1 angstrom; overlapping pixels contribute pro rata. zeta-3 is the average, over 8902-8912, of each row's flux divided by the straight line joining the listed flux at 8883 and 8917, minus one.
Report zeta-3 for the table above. 0.00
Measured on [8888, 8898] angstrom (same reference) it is -0.02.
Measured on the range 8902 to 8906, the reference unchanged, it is 0.04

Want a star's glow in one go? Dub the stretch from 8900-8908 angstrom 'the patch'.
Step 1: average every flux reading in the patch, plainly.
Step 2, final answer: 18.6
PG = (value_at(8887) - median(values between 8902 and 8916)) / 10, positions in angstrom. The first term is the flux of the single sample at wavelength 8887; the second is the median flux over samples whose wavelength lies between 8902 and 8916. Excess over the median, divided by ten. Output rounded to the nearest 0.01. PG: -0.25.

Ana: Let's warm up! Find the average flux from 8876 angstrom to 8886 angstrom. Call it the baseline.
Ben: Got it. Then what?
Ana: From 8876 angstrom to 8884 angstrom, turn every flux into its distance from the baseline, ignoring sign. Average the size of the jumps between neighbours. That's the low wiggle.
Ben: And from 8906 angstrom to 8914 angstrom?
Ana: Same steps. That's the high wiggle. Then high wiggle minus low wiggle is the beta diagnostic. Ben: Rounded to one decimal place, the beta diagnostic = 0.4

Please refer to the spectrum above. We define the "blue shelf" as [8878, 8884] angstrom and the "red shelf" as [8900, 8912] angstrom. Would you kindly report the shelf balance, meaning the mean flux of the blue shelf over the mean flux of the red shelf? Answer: 1.00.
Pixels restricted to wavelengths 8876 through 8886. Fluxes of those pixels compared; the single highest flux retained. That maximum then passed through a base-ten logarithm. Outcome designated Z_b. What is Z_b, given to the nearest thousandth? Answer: 1.272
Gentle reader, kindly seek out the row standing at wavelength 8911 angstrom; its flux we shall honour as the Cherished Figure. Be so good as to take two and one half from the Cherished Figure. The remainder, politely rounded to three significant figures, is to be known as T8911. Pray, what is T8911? 14.7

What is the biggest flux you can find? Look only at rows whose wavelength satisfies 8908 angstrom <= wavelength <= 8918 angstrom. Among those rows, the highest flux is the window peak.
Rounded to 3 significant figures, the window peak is 18.6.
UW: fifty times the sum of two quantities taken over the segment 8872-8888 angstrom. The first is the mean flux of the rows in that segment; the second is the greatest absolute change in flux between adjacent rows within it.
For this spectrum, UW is 981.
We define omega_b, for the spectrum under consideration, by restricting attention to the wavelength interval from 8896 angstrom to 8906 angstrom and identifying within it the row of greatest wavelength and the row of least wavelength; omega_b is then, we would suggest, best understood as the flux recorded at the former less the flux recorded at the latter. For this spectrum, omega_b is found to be 2.1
